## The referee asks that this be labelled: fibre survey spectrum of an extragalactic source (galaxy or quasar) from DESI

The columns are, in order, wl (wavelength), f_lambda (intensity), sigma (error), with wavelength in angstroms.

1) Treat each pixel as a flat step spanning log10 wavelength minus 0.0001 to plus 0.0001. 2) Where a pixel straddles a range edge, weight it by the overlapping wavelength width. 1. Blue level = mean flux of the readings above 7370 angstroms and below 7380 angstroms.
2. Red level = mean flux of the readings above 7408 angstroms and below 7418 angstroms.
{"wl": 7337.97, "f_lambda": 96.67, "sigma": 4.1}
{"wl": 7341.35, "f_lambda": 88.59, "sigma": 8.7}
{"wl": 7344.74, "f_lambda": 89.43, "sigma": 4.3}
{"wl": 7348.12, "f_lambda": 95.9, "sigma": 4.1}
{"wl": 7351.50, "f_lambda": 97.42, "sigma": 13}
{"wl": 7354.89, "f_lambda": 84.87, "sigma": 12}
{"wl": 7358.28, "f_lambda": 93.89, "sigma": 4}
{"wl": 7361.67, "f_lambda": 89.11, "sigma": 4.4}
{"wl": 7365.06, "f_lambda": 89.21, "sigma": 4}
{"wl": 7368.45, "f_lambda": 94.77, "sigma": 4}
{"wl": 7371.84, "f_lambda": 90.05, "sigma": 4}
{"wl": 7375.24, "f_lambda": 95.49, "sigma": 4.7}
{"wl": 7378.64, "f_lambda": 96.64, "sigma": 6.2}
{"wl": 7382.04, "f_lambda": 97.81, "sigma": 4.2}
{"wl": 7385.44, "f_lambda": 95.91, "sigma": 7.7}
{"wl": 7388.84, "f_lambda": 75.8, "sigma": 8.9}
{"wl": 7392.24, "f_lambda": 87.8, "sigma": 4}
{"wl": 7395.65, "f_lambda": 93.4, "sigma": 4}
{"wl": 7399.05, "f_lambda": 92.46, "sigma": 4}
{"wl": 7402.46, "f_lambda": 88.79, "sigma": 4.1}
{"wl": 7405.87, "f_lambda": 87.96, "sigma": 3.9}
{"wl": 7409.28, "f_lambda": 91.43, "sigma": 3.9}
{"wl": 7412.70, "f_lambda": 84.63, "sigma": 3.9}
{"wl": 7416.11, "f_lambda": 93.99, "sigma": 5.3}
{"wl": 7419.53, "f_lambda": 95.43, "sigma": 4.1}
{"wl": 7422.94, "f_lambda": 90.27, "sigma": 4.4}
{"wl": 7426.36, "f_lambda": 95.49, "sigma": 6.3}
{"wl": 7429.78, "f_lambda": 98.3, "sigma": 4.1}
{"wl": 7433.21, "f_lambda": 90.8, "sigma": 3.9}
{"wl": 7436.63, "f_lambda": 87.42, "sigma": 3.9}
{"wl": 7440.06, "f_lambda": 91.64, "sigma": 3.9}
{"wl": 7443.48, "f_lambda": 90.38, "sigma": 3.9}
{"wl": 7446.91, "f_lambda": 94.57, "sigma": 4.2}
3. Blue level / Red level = 1.04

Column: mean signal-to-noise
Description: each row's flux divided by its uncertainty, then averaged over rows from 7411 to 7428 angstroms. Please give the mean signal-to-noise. 20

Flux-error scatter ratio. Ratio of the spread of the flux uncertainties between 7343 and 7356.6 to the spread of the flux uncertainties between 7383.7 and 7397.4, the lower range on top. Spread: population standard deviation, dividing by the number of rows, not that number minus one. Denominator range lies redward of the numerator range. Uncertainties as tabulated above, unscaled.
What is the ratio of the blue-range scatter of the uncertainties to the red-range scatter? 1.9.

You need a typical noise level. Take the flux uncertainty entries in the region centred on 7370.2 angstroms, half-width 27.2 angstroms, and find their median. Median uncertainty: 4.25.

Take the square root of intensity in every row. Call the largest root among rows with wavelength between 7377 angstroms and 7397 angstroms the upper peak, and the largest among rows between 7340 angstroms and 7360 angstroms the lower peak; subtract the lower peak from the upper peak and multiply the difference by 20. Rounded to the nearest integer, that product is 0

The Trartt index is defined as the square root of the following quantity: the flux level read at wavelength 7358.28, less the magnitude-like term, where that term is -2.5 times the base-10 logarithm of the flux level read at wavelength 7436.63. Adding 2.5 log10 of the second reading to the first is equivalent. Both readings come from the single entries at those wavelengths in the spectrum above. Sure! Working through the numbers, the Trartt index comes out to 9.9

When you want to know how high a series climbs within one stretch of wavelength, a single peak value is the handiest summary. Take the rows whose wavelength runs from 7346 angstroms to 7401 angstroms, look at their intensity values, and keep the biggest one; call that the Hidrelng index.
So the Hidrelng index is 97.81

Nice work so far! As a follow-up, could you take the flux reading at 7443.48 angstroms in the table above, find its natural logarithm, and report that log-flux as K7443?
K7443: 4.50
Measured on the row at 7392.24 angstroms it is 4.48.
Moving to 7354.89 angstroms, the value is 4.44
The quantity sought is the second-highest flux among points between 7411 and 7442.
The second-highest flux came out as 95.49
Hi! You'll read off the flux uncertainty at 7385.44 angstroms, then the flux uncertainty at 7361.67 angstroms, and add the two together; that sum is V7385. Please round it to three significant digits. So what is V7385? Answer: 12.1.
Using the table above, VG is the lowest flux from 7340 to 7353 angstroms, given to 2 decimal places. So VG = 88.59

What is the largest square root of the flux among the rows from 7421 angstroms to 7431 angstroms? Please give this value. 9.91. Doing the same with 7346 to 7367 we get 9.87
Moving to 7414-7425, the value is 9.77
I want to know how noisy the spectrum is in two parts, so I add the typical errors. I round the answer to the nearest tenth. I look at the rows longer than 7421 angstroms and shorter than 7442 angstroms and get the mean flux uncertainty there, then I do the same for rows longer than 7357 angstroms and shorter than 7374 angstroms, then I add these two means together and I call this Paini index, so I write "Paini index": 8.5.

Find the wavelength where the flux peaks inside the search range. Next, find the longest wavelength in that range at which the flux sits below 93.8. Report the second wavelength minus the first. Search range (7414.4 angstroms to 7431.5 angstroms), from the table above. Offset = -6.8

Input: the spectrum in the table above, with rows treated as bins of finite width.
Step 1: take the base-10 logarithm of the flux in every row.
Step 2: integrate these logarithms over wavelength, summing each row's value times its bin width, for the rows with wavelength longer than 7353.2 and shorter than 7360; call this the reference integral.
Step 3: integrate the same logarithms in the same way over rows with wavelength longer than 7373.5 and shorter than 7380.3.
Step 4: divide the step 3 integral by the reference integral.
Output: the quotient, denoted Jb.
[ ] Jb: 1.02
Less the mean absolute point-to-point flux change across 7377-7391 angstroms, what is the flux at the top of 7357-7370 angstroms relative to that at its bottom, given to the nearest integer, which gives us -7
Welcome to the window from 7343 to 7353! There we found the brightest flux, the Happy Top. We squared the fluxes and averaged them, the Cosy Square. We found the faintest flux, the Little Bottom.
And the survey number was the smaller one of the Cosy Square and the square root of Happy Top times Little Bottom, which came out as 93.3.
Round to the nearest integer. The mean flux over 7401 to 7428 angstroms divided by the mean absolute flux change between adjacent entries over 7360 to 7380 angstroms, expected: 27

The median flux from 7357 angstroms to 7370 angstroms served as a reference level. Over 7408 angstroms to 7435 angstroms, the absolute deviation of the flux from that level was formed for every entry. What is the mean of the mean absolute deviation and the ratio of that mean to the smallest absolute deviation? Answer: 15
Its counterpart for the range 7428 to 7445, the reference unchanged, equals 16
